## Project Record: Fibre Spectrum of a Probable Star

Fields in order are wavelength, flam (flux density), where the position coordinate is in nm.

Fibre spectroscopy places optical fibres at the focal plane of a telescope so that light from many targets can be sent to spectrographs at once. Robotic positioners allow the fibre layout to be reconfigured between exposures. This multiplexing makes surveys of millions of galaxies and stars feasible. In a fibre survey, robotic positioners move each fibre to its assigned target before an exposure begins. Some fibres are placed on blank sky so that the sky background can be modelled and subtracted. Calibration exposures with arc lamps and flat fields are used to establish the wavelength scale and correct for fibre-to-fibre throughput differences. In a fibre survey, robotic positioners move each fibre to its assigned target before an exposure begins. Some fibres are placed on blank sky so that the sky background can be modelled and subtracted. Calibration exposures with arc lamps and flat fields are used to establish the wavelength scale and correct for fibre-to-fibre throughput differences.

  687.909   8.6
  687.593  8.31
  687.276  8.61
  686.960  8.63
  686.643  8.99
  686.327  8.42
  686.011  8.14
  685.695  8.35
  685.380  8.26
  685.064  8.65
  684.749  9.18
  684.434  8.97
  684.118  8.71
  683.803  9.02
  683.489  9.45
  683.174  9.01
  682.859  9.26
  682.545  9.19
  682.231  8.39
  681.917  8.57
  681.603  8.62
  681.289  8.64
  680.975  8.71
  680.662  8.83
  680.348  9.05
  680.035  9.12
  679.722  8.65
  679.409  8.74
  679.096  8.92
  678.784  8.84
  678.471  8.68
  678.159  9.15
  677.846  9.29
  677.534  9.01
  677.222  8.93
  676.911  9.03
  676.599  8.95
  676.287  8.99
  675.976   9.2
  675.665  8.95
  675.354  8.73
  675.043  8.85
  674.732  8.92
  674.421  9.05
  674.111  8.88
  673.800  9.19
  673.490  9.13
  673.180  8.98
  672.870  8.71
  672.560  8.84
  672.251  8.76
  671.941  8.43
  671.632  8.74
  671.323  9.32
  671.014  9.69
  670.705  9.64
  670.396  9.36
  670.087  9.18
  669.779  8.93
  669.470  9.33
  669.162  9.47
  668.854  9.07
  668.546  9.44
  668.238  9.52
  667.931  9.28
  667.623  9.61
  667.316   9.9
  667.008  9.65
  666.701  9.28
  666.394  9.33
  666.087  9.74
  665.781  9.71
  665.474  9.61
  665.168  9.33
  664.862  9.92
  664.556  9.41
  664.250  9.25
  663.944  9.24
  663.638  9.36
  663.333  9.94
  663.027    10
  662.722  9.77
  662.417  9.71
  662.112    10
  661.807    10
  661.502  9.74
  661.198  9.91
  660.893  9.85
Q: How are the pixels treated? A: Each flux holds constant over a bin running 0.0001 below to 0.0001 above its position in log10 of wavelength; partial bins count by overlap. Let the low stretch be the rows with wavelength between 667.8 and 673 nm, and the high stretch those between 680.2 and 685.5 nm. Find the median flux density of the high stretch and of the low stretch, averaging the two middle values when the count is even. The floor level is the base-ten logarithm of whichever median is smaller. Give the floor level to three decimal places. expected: 0.946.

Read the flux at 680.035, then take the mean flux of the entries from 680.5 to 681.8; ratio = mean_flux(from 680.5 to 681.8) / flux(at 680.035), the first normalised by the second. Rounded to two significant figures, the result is 0.95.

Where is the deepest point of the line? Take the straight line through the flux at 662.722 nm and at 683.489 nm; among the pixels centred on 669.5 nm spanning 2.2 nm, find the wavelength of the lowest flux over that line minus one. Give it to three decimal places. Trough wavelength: 669.779 nm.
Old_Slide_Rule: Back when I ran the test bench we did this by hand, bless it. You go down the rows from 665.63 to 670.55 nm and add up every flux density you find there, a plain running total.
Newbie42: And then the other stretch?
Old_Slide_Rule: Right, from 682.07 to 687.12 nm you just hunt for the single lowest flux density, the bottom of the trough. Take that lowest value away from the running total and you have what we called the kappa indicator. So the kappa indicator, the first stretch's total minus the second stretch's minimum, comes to 143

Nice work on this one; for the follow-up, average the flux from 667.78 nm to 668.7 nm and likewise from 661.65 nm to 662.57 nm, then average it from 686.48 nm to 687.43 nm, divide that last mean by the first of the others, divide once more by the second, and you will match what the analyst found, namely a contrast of 0.094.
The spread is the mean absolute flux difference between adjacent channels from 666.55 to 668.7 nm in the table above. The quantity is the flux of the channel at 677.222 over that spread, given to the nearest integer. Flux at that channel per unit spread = 34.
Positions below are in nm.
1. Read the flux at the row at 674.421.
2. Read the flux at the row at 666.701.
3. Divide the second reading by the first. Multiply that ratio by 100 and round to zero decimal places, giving 103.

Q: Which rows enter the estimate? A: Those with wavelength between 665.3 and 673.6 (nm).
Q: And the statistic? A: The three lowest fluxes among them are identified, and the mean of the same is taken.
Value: 8.63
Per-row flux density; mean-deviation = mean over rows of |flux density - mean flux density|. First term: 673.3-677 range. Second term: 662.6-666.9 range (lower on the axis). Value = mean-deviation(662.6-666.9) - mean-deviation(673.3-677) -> 0.14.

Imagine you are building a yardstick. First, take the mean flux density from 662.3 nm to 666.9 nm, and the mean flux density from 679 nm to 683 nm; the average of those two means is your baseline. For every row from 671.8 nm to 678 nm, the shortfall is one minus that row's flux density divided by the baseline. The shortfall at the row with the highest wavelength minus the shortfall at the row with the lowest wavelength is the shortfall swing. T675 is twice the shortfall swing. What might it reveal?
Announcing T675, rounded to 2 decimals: -0.19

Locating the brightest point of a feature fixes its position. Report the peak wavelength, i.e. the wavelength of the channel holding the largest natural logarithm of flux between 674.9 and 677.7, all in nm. 675.976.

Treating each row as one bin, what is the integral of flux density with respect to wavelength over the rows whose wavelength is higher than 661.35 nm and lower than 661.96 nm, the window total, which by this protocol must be 6.0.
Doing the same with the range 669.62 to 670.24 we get 5.6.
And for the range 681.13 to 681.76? 5.4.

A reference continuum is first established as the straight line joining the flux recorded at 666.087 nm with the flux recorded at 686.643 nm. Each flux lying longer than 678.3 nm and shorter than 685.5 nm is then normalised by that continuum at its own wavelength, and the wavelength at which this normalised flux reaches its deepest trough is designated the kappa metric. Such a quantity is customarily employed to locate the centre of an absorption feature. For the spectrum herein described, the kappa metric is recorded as 685.380 nm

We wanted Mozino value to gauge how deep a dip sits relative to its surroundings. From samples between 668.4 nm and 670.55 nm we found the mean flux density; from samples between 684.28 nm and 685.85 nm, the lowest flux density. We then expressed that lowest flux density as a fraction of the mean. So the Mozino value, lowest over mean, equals 0.893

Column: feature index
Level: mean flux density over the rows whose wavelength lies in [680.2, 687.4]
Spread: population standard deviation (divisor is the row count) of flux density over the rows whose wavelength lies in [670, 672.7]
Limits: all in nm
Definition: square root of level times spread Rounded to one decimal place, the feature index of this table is 1.9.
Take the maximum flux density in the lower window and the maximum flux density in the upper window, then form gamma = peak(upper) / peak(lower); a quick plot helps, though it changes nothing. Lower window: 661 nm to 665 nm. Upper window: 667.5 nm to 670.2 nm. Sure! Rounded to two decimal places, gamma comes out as 0.96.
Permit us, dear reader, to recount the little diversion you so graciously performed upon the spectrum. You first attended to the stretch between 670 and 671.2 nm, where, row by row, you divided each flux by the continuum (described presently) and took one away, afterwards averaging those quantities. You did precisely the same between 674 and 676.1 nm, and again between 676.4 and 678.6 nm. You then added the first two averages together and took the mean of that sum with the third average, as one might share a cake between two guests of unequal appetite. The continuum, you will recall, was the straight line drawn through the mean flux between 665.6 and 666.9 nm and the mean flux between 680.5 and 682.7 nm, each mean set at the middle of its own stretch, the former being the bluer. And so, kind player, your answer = 0.008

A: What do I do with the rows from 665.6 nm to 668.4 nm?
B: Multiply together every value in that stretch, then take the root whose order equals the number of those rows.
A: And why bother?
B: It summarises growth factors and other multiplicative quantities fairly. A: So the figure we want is 9.6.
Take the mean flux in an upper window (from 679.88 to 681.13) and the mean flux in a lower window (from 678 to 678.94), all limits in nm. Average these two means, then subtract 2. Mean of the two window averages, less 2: 6.91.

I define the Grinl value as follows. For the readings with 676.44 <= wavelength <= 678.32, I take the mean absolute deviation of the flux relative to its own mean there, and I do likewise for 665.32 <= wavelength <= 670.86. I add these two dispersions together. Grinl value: 0.31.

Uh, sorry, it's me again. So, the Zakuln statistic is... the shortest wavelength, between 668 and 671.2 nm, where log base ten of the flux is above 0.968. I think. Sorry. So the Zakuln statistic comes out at 668.238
